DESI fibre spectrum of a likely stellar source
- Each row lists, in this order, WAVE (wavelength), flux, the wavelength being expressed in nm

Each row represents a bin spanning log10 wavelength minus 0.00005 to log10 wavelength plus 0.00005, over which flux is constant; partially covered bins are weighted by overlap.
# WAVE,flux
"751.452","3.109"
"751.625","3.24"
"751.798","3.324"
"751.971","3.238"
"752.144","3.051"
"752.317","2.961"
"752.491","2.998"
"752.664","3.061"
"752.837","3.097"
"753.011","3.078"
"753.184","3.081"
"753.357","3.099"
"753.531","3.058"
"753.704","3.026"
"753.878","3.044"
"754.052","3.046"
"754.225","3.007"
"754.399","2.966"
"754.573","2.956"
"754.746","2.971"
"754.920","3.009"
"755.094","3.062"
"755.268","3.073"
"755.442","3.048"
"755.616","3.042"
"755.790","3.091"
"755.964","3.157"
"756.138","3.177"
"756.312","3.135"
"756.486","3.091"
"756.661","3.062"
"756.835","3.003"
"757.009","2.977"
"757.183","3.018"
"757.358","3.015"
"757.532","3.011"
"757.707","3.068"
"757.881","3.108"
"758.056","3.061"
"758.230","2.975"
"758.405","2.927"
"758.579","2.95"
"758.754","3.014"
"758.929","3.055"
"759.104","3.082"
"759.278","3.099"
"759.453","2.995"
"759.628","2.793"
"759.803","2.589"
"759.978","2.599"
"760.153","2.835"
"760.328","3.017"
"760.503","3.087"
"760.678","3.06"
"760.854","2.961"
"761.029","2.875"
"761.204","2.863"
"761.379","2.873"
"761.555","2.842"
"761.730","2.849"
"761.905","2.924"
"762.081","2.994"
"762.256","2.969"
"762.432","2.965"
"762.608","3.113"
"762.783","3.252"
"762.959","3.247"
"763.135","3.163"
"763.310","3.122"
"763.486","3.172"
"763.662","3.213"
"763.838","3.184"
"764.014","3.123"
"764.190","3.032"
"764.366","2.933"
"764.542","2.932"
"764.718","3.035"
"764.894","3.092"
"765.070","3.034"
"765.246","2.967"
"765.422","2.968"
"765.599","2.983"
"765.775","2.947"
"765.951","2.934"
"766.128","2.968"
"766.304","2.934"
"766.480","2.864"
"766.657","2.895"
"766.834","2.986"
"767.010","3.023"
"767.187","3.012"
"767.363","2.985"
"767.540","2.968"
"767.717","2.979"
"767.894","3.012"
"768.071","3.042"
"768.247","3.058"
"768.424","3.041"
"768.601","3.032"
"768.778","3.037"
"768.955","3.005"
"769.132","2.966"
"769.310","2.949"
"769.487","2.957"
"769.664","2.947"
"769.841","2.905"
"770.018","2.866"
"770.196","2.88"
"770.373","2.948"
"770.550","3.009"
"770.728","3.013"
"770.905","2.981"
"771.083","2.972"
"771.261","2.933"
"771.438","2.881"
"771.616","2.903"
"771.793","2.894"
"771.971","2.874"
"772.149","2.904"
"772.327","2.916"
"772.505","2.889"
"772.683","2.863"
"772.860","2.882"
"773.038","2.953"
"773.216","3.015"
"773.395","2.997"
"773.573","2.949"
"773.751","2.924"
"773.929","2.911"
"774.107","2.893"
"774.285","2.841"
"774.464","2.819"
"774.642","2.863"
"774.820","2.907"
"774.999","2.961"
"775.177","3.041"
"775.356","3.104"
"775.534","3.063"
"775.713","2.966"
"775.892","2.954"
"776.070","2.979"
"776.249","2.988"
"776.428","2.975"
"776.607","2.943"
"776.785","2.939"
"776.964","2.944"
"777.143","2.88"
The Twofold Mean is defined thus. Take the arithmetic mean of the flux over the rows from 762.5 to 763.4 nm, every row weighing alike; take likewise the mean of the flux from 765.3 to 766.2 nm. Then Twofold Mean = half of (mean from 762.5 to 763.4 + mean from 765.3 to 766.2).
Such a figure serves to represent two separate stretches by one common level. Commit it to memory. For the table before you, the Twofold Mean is 3.07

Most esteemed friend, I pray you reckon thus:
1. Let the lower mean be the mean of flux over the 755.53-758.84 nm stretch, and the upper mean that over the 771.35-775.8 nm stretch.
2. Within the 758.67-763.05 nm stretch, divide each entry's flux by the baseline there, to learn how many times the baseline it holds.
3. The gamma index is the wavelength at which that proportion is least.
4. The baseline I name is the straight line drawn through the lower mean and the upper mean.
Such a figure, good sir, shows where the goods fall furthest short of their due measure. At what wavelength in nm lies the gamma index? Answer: 759.803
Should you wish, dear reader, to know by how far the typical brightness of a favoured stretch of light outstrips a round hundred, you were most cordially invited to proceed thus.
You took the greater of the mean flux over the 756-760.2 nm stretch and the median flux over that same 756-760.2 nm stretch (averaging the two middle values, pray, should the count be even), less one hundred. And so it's -97.0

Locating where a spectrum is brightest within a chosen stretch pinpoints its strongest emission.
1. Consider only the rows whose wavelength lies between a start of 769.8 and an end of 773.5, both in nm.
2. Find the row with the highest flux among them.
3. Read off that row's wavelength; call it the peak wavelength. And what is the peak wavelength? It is 773.216 nm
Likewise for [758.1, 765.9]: 762.783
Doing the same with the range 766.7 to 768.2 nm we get 768.071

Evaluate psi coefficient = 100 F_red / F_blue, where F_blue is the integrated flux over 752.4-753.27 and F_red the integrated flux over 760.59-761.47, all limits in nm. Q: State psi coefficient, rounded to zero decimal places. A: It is 97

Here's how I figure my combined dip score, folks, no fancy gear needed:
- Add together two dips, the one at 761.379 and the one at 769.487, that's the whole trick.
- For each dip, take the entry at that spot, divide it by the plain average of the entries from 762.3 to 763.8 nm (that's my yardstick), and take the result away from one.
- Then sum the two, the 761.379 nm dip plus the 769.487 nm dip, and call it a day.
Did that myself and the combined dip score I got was 0.15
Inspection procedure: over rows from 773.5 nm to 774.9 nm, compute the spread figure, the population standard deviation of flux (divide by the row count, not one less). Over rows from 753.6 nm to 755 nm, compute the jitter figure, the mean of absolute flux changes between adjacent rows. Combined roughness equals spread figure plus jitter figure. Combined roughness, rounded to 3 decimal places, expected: 0.064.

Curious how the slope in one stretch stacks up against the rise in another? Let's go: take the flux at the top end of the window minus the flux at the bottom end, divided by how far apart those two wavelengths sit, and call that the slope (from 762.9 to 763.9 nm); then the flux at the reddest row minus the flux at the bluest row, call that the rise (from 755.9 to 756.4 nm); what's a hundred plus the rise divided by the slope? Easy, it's 100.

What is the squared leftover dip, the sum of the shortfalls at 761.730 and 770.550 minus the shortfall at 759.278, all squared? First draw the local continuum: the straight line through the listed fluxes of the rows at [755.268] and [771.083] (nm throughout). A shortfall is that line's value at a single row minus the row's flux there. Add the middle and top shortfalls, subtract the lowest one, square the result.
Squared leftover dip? 0.04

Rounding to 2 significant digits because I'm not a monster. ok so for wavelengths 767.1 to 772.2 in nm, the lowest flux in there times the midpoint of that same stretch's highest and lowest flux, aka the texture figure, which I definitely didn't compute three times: 8.5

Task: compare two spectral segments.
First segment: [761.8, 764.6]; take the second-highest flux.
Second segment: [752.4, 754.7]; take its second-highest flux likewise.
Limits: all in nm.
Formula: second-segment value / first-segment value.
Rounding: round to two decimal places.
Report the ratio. 0.95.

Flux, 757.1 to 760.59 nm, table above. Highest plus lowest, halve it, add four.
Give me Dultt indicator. 6.85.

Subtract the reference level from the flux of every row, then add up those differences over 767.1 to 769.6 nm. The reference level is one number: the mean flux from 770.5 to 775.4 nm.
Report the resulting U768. 1.0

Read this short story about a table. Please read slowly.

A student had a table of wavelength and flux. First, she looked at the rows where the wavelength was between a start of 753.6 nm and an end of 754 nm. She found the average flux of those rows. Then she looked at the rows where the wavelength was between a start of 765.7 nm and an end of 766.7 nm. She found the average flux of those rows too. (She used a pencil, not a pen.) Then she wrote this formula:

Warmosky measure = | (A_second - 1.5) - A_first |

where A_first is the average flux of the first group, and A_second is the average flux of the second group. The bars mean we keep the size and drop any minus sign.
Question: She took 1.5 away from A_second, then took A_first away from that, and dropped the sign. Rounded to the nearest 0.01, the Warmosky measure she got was 1.61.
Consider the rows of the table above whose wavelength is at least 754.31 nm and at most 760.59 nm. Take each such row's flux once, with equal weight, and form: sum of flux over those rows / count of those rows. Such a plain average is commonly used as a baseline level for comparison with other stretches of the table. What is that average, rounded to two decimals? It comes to 3.00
